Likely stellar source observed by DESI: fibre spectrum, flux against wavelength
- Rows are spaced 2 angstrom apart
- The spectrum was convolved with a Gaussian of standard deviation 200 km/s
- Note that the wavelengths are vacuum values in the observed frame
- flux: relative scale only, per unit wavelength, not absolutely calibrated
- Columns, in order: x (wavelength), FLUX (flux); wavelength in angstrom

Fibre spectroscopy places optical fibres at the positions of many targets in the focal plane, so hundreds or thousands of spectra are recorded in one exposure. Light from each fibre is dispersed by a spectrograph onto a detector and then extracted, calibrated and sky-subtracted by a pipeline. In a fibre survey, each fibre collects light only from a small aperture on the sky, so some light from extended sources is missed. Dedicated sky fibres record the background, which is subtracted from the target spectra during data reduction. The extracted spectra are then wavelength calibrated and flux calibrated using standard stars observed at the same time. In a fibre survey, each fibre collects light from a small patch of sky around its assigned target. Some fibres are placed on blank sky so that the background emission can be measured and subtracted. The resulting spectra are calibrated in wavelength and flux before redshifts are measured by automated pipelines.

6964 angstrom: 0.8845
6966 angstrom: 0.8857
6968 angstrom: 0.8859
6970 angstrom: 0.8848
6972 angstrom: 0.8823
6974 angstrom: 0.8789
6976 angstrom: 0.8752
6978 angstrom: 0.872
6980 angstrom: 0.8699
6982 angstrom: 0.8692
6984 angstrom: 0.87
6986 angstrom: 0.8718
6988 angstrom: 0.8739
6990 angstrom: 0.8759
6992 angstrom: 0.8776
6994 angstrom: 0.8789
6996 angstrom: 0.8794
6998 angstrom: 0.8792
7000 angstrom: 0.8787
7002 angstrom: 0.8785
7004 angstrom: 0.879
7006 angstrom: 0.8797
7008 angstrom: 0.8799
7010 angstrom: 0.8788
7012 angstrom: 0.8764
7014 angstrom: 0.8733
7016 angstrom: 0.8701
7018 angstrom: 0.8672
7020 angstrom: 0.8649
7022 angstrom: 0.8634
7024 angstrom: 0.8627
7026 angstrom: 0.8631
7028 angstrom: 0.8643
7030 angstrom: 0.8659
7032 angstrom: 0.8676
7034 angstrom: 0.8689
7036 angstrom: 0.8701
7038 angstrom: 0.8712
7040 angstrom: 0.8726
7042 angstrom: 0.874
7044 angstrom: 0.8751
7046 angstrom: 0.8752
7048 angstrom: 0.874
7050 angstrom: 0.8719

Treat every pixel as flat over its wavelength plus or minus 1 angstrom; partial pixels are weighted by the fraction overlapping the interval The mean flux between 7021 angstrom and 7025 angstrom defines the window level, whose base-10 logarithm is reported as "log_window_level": -0.064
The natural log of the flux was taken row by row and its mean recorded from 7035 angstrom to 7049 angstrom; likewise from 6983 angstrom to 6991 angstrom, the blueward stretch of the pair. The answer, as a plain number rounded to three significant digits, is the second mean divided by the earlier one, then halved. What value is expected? 0.501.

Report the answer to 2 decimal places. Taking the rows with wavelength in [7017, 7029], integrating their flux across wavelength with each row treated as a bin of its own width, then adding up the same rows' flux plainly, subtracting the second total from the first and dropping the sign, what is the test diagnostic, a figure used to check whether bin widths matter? 5.19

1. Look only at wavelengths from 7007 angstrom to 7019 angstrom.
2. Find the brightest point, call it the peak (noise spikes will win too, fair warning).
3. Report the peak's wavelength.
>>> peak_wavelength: 7008 angstrom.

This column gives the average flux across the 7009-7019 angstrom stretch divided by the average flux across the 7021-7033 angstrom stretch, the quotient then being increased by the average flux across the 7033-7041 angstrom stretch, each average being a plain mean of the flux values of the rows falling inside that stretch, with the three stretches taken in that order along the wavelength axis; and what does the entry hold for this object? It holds 1.881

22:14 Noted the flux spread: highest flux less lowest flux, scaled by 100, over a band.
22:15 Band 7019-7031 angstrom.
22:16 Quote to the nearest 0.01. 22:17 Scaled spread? 0.32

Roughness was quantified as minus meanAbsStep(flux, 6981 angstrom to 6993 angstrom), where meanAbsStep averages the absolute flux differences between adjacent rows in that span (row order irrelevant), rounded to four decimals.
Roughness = -0.0017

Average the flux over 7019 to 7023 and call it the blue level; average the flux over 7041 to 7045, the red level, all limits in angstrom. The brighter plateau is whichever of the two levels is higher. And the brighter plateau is 0.875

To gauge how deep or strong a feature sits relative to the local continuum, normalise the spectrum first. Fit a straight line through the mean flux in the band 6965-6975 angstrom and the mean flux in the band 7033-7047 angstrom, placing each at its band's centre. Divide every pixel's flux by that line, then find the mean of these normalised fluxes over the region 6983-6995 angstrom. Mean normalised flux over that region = 0.993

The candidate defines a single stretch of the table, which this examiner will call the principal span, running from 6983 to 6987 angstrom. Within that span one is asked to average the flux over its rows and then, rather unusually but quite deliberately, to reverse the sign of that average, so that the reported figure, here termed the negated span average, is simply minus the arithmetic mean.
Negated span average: -0.8709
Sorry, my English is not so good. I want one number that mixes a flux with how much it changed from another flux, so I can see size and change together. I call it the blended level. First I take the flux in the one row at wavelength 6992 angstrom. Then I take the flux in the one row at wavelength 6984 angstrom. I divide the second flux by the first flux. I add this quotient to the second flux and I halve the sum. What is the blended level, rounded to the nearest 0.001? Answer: 0.931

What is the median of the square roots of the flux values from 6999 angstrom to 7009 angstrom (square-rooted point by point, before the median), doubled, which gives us 1.88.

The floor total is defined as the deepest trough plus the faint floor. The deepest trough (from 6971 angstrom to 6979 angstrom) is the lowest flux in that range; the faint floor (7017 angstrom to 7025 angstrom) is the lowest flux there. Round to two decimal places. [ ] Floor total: 1.73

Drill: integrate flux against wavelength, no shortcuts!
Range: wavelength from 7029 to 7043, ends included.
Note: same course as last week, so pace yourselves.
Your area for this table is 12.2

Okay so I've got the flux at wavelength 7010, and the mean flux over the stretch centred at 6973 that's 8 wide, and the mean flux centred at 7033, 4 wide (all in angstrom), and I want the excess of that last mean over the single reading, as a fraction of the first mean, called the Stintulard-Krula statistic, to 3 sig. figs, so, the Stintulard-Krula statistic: -0.0120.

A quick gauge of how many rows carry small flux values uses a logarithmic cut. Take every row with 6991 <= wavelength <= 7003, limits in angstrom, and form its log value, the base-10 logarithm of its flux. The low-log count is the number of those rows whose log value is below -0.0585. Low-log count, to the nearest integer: 0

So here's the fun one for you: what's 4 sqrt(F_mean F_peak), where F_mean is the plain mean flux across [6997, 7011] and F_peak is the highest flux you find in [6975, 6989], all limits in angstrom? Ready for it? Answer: 3.51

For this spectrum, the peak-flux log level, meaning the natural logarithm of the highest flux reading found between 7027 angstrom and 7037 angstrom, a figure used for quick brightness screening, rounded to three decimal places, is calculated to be -0.139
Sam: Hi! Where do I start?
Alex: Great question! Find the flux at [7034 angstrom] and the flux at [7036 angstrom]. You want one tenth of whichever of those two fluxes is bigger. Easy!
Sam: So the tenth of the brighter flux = 0.0870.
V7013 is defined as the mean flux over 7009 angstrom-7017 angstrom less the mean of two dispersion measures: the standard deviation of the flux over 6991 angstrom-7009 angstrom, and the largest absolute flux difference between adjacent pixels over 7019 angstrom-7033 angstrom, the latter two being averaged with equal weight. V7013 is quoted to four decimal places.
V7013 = 0.8735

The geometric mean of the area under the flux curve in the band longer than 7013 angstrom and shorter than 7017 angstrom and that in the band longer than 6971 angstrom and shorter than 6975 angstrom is 3.505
